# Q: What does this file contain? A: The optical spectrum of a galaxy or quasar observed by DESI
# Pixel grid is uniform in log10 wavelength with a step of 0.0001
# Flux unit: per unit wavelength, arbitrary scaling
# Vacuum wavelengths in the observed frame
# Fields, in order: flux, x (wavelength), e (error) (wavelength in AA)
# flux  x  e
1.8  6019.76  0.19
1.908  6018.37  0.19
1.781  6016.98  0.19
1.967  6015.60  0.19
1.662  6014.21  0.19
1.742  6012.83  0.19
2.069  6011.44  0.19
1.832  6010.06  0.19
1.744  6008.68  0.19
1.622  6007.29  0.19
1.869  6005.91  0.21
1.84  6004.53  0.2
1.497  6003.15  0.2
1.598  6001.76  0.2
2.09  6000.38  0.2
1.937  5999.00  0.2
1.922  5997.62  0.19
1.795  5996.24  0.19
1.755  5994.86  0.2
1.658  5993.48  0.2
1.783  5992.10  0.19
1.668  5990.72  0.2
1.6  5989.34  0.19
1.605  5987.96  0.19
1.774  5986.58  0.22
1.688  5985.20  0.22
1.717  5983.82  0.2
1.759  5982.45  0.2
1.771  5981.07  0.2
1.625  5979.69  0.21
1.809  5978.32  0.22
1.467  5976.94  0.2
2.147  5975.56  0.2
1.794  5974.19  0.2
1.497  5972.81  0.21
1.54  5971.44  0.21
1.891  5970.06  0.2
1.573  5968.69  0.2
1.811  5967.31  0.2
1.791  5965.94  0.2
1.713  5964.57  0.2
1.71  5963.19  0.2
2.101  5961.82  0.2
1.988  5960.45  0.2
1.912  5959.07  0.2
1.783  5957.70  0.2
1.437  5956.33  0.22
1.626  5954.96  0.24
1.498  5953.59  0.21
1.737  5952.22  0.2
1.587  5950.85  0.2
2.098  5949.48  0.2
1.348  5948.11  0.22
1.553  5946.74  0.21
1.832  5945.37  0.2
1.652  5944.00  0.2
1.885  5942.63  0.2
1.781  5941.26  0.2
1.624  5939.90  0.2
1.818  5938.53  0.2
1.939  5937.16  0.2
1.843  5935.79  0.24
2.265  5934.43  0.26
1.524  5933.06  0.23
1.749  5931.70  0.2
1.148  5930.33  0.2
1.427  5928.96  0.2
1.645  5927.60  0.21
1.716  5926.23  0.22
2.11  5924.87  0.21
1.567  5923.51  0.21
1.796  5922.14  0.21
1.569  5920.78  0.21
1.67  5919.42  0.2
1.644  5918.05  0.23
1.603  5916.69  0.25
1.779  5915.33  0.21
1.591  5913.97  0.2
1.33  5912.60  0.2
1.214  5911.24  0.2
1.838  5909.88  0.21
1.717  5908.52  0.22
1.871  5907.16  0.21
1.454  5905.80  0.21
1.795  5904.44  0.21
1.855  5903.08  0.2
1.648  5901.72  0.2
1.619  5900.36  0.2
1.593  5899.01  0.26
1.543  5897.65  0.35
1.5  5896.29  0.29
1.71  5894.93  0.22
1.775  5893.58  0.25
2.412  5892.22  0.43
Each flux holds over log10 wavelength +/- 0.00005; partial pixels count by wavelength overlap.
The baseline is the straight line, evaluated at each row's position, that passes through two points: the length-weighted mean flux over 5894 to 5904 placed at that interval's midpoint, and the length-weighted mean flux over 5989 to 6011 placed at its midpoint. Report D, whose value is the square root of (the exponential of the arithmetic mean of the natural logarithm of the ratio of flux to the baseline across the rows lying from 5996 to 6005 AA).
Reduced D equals 1.01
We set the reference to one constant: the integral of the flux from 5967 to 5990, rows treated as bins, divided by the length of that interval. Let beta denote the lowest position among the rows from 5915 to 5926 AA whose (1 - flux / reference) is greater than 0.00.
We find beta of 5916.69 AA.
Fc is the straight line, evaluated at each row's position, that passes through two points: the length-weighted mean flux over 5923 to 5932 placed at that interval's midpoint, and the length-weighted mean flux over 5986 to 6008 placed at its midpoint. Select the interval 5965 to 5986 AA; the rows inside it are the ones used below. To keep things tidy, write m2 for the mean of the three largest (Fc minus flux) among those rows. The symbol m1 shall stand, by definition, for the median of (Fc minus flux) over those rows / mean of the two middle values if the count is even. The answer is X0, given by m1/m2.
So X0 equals -0.18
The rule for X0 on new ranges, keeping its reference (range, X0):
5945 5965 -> -0.10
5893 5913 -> -0.31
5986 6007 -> -0.22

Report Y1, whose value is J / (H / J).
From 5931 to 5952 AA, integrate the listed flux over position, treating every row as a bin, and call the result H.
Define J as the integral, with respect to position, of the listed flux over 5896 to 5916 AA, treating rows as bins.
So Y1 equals 28.5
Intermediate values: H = 37.1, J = 32.5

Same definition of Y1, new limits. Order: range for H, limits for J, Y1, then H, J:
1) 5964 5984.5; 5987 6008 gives 38.1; 35.4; 36.7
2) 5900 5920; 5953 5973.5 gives 38.1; 32.8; 35.4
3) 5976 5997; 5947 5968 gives 37.3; 35.8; 36.5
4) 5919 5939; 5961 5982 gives 39.3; 34.4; 36.8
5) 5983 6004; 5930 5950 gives 33.3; 36.5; 34.9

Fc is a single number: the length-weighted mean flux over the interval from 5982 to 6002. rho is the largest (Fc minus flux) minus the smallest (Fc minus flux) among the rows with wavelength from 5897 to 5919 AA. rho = 0.66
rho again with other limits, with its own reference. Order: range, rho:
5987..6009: 0.59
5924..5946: 1.12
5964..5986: 0.68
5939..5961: 0.75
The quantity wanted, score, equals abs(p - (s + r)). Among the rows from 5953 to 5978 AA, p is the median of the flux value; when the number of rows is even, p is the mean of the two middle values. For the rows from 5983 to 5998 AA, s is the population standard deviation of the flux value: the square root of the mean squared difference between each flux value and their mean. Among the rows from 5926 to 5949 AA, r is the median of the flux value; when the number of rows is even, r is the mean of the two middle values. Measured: 0.06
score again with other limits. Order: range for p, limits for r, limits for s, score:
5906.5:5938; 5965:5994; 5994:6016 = 0.21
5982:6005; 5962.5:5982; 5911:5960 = 0.22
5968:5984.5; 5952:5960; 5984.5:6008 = 0.09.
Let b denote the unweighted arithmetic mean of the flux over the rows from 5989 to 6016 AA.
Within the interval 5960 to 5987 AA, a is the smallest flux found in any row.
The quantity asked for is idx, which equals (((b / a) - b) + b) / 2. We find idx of 0.608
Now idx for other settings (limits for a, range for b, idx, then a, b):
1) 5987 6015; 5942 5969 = 0.578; 1.497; 1.73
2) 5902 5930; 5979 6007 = 0.720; 1.214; 1.75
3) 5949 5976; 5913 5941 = 0.592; 1.437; 1.70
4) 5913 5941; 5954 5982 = 0.762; 1.148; 1.75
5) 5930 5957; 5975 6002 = 0.766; 1.148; 1.76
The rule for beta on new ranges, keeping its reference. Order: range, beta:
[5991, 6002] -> 5993.48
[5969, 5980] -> 5971.44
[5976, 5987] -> 5976.94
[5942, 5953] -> 5944.00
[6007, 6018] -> 6007.29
